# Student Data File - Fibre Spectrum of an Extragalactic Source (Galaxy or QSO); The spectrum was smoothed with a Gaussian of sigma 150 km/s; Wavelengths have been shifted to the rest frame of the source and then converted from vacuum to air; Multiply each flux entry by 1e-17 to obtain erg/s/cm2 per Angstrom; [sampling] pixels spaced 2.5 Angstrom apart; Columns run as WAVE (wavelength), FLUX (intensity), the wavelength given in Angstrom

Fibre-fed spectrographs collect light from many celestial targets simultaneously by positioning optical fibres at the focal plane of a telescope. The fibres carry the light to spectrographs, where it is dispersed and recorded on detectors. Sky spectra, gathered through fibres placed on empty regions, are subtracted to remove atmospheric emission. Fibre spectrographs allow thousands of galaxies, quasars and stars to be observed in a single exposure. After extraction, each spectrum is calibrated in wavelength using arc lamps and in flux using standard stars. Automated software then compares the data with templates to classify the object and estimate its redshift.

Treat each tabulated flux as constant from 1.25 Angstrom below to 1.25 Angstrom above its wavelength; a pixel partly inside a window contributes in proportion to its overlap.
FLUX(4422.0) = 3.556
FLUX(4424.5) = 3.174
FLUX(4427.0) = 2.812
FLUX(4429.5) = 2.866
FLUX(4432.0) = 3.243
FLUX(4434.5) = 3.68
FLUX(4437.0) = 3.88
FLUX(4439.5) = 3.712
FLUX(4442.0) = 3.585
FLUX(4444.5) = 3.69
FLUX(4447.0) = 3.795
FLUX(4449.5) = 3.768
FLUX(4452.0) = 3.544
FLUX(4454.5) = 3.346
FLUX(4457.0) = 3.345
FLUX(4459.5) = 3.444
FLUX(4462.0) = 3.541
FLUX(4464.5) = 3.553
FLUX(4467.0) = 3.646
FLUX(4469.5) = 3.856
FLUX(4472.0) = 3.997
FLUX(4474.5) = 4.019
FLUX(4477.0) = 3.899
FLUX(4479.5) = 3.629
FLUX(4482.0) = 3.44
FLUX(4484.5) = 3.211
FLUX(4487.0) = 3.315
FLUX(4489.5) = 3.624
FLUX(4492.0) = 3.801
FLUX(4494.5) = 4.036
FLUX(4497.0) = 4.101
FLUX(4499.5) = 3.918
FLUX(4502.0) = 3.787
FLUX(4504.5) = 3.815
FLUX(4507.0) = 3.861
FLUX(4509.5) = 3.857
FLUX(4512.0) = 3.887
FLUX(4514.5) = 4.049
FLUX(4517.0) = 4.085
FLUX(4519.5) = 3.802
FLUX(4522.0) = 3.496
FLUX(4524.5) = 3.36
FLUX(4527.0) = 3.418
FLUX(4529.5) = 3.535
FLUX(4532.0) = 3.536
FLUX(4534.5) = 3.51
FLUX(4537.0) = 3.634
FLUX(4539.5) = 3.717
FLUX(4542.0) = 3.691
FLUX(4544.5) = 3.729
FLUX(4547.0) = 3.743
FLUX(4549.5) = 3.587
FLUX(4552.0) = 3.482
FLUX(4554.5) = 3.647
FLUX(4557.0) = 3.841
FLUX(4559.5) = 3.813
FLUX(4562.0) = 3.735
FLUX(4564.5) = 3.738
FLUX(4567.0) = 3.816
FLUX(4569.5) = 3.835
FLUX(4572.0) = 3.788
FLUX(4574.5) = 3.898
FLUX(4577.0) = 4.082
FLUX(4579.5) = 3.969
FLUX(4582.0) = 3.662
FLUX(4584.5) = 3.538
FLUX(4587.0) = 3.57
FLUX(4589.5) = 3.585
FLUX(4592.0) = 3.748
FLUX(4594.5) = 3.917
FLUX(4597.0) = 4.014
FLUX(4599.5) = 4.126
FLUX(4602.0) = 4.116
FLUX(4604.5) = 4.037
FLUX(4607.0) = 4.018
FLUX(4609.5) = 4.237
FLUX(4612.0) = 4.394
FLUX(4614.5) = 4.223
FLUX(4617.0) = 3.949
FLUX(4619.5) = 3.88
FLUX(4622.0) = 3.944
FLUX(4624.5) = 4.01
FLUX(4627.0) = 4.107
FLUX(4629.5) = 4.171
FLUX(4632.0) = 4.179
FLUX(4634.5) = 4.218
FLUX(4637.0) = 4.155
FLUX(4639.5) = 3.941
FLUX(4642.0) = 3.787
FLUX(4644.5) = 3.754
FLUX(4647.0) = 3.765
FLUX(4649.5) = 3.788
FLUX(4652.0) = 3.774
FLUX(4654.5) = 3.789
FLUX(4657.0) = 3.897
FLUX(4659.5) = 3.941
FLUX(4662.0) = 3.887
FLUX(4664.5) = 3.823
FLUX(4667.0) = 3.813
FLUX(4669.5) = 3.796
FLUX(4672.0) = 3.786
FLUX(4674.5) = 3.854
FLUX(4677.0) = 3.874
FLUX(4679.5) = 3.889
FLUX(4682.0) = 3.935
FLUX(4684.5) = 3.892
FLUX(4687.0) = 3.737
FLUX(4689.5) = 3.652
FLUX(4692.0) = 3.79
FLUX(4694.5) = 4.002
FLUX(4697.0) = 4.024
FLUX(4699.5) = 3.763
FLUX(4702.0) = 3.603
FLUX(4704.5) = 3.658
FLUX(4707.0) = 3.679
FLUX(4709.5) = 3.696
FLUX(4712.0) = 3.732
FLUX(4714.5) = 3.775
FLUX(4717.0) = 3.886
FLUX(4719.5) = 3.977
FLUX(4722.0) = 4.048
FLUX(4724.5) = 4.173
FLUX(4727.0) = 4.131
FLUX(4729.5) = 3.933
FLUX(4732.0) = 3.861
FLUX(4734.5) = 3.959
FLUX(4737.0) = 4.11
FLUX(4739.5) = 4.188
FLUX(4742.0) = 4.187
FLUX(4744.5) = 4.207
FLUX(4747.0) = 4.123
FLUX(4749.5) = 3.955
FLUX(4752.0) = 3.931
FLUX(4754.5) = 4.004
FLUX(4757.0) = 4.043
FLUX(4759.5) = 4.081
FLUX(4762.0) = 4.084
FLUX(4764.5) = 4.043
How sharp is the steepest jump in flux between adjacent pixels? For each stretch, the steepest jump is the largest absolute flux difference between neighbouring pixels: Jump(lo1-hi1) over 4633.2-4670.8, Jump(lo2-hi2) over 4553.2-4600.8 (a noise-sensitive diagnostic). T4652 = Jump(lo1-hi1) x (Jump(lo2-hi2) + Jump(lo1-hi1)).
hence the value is 0.11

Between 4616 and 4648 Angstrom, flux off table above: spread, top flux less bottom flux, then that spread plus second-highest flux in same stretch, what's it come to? 4.64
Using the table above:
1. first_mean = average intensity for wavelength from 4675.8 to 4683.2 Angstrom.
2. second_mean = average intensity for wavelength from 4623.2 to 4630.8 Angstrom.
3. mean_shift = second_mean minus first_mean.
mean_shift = 0.20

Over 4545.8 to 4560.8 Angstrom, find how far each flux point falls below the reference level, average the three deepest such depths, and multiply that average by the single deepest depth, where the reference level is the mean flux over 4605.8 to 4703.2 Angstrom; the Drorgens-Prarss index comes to 0.16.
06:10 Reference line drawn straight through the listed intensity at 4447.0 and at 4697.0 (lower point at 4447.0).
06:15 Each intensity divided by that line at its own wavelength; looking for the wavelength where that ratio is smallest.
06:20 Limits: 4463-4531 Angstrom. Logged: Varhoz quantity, 4484.5 Angstrom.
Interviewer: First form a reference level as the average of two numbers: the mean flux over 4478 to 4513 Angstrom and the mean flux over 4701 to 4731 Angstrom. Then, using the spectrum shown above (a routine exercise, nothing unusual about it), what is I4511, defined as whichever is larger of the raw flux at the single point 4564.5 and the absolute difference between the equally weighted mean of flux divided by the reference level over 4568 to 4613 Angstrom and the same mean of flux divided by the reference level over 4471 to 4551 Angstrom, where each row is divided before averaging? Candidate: 3.74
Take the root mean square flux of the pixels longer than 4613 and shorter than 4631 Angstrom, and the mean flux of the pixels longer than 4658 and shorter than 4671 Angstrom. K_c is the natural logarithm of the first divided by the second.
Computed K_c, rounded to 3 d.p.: 0.048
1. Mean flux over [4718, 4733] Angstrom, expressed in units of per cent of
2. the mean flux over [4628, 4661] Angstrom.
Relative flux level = 102.2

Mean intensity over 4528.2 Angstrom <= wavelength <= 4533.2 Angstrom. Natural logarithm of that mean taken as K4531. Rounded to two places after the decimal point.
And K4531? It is 1.26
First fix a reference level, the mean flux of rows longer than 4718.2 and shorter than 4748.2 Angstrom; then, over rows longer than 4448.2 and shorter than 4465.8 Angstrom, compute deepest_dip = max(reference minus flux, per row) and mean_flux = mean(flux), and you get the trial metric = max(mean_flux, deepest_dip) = 3.51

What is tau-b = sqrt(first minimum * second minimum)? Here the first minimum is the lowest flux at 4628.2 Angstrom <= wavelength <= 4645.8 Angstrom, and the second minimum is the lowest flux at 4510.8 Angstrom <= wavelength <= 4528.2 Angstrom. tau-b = 3.55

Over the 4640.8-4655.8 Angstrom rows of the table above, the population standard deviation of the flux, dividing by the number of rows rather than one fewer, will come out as 0.01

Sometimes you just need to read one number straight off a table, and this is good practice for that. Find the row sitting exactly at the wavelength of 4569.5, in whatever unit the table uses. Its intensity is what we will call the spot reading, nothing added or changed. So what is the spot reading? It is 3.835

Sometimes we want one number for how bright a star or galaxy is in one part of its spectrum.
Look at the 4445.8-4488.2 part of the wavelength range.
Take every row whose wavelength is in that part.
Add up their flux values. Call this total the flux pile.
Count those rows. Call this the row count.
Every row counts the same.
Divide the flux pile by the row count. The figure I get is 3.61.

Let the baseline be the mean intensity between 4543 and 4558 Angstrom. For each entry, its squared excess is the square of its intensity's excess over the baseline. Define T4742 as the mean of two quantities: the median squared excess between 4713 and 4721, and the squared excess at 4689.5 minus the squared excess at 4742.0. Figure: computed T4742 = -0.110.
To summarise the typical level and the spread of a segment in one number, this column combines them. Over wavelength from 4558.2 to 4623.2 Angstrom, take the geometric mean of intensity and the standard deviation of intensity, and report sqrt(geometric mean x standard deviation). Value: 0.91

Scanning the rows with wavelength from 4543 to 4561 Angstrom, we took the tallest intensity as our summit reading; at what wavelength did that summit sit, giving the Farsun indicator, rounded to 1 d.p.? 4557.0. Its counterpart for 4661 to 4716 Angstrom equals 4697.0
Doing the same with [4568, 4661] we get 4612.0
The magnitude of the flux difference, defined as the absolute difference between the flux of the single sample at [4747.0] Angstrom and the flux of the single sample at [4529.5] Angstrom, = 0.59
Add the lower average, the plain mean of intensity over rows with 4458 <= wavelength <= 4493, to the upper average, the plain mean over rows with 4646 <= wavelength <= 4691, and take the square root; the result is 2.73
